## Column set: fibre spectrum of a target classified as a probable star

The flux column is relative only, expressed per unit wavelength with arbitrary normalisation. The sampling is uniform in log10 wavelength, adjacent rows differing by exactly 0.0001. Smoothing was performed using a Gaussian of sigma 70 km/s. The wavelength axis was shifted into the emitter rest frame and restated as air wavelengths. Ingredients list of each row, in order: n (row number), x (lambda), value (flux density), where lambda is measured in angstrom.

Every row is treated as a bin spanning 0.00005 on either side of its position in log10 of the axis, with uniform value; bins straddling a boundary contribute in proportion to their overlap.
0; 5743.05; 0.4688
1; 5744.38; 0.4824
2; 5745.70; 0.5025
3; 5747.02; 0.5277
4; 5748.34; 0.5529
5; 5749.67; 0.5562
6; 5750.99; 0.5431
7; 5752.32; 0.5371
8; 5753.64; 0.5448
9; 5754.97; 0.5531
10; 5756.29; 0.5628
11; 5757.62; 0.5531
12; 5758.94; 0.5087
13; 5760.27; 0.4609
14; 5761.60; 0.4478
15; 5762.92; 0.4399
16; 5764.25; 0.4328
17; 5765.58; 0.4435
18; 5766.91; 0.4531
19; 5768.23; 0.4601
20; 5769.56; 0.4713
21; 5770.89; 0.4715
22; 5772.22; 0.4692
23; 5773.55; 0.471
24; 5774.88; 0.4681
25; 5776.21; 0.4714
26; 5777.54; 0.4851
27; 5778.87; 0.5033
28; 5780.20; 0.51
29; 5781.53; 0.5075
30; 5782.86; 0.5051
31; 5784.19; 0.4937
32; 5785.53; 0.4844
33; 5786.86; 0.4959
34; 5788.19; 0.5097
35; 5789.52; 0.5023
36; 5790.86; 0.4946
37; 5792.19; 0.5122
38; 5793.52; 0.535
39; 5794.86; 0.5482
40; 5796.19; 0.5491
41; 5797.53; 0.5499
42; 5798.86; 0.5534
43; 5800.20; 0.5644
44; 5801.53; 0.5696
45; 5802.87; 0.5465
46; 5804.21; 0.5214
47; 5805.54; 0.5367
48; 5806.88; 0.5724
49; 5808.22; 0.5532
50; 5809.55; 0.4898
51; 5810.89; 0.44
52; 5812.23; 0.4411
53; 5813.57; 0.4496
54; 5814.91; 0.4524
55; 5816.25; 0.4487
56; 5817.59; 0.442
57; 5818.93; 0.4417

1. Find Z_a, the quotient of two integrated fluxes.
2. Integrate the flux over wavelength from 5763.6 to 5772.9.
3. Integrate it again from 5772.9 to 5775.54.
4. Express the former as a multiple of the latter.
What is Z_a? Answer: 3.4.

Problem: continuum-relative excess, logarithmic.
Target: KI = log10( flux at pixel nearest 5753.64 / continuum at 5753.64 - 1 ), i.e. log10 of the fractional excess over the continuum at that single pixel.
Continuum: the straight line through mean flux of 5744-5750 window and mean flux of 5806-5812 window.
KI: -1.4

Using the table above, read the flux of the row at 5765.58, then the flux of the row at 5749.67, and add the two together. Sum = 1.00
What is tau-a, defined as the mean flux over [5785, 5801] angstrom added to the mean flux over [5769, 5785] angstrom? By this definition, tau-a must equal 1.011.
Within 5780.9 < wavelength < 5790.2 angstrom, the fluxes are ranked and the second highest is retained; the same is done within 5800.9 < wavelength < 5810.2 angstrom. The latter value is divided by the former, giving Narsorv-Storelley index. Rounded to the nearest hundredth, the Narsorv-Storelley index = 1.12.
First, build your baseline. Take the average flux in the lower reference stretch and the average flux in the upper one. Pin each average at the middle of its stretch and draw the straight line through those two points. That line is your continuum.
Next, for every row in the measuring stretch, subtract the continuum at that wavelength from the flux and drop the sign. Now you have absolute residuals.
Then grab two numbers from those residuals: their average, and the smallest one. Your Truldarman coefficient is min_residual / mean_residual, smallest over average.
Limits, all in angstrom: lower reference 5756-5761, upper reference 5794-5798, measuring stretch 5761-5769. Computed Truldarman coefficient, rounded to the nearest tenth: 0.9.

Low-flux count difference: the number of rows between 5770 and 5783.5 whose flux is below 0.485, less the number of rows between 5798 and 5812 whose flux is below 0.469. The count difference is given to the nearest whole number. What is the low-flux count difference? 4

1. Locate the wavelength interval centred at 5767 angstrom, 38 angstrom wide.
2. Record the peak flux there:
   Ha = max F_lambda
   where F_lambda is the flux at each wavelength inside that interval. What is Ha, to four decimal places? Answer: 0.5628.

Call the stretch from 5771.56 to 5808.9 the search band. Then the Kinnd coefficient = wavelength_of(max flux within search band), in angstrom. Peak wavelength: 5806.88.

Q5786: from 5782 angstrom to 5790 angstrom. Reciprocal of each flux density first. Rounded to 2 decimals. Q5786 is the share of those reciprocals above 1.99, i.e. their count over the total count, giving 0.67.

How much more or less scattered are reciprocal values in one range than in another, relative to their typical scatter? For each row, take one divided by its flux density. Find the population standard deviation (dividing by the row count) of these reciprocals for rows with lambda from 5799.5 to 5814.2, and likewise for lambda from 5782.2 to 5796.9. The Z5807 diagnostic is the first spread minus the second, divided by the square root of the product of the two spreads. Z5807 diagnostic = 1.0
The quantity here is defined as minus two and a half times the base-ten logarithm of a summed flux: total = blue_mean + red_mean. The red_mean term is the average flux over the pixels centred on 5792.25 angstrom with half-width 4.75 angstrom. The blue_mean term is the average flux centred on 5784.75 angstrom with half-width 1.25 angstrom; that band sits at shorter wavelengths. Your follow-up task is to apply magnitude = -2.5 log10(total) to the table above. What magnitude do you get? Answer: -0.011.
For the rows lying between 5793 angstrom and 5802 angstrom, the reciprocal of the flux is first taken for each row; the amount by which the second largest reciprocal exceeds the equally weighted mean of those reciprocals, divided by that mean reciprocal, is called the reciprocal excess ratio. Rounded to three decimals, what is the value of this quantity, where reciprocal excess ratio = 0.008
